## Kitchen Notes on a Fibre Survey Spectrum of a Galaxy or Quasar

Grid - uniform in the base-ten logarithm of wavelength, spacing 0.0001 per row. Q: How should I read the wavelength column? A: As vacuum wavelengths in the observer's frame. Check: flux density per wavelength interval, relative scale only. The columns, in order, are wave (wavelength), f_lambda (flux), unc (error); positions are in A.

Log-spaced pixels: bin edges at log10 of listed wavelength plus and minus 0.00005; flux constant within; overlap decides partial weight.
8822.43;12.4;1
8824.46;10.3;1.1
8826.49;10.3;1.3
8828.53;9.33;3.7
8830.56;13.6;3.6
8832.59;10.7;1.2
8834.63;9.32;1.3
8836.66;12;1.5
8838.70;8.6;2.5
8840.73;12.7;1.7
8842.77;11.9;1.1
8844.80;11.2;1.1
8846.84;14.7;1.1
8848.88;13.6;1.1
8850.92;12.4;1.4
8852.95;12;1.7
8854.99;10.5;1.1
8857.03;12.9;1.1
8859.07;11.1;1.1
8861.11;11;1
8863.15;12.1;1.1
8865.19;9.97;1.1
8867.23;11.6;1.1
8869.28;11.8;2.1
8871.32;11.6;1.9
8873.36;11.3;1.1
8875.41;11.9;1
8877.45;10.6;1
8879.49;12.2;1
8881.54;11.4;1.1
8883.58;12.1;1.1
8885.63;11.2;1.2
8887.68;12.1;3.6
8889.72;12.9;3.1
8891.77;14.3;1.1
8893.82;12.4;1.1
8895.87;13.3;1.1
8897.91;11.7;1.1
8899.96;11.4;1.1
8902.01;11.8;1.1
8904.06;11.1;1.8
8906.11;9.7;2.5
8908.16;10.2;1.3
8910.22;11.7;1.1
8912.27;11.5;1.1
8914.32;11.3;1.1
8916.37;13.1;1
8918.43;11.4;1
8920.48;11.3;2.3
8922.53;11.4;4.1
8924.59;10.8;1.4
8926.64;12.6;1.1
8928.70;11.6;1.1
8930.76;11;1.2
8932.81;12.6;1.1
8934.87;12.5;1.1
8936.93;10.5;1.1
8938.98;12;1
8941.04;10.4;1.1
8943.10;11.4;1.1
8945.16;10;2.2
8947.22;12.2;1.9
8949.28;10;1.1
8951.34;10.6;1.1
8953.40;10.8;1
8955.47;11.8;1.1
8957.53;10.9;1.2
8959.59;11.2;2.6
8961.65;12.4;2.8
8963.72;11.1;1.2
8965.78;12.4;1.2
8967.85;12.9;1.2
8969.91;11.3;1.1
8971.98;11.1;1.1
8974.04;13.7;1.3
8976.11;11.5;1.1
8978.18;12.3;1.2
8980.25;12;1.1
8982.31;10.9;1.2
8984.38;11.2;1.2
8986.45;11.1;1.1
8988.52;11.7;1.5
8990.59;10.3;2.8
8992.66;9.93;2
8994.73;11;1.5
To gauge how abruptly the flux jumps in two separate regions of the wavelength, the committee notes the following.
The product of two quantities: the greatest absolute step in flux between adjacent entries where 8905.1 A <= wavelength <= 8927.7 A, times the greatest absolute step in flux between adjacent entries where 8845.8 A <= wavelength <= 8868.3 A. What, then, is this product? 4.3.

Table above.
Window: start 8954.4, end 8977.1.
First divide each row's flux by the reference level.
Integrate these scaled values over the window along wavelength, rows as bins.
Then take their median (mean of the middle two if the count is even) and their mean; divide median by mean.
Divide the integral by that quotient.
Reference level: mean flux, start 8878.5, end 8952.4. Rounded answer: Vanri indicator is 23.9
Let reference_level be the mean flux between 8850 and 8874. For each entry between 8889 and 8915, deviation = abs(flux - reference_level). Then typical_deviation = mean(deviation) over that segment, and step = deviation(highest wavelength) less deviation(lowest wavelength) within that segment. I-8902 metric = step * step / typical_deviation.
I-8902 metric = 1.5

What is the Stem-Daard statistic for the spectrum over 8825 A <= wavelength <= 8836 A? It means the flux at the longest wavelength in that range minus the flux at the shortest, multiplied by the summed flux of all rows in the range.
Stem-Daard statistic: -52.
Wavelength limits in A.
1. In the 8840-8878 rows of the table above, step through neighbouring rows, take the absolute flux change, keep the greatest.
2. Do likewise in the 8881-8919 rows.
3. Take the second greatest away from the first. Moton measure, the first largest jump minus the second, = 1.6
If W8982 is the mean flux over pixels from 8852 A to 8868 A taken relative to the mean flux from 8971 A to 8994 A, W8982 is 1.00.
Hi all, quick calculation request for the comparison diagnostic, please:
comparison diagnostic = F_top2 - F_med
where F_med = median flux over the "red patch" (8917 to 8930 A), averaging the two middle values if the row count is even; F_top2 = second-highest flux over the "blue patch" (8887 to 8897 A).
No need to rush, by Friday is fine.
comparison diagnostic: 1.90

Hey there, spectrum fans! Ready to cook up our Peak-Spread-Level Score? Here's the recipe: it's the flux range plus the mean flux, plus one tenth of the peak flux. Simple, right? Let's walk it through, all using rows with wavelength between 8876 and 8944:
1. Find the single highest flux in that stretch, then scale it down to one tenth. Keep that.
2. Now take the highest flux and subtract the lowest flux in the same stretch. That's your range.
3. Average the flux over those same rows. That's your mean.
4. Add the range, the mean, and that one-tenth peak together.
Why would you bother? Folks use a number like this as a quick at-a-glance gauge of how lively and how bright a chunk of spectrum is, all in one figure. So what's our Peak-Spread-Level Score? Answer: 18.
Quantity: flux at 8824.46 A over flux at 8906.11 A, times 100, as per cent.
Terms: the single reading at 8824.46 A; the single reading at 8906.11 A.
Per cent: 106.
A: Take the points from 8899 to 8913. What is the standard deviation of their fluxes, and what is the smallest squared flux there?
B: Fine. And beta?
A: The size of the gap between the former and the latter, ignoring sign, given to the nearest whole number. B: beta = 93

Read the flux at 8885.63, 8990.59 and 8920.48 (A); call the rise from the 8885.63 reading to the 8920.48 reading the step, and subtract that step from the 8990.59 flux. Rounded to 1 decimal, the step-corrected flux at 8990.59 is 10.2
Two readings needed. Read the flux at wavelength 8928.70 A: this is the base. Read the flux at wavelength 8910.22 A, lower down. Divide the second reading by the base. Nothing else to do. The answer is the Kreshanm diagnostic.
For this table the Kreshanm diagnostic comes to 1.01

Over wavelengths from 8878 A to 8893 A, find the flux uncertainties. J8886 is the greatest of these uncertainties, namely 3.6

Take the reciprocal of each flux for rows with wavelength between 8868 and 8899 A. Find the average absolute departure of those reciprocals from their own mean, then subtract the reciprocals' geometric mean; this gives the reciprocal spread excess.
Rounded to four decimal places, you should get -0.0788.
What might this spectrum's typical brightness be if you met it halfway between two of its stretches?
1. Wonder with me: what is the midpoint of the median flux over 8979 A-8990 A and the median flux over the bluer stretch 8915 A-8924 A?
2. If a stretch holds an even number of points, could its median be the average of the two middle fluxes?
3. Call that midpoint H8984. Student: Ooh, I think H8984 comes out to 11.3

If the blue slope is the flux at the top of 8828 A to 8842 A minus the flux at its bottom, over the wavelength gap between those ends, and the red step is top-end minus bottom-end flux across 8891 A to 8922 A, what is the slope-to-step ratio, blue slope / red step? -0.1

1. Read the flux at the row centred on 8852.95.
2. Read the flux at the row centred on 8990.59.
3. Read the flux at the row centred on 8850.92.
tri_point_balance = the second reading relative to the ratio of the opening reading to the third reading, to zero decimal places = 11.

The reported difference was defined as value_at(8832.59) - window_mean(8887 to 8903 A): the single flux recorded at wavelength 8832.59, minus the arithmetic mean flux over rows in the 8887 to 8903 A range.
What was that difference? -1.8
